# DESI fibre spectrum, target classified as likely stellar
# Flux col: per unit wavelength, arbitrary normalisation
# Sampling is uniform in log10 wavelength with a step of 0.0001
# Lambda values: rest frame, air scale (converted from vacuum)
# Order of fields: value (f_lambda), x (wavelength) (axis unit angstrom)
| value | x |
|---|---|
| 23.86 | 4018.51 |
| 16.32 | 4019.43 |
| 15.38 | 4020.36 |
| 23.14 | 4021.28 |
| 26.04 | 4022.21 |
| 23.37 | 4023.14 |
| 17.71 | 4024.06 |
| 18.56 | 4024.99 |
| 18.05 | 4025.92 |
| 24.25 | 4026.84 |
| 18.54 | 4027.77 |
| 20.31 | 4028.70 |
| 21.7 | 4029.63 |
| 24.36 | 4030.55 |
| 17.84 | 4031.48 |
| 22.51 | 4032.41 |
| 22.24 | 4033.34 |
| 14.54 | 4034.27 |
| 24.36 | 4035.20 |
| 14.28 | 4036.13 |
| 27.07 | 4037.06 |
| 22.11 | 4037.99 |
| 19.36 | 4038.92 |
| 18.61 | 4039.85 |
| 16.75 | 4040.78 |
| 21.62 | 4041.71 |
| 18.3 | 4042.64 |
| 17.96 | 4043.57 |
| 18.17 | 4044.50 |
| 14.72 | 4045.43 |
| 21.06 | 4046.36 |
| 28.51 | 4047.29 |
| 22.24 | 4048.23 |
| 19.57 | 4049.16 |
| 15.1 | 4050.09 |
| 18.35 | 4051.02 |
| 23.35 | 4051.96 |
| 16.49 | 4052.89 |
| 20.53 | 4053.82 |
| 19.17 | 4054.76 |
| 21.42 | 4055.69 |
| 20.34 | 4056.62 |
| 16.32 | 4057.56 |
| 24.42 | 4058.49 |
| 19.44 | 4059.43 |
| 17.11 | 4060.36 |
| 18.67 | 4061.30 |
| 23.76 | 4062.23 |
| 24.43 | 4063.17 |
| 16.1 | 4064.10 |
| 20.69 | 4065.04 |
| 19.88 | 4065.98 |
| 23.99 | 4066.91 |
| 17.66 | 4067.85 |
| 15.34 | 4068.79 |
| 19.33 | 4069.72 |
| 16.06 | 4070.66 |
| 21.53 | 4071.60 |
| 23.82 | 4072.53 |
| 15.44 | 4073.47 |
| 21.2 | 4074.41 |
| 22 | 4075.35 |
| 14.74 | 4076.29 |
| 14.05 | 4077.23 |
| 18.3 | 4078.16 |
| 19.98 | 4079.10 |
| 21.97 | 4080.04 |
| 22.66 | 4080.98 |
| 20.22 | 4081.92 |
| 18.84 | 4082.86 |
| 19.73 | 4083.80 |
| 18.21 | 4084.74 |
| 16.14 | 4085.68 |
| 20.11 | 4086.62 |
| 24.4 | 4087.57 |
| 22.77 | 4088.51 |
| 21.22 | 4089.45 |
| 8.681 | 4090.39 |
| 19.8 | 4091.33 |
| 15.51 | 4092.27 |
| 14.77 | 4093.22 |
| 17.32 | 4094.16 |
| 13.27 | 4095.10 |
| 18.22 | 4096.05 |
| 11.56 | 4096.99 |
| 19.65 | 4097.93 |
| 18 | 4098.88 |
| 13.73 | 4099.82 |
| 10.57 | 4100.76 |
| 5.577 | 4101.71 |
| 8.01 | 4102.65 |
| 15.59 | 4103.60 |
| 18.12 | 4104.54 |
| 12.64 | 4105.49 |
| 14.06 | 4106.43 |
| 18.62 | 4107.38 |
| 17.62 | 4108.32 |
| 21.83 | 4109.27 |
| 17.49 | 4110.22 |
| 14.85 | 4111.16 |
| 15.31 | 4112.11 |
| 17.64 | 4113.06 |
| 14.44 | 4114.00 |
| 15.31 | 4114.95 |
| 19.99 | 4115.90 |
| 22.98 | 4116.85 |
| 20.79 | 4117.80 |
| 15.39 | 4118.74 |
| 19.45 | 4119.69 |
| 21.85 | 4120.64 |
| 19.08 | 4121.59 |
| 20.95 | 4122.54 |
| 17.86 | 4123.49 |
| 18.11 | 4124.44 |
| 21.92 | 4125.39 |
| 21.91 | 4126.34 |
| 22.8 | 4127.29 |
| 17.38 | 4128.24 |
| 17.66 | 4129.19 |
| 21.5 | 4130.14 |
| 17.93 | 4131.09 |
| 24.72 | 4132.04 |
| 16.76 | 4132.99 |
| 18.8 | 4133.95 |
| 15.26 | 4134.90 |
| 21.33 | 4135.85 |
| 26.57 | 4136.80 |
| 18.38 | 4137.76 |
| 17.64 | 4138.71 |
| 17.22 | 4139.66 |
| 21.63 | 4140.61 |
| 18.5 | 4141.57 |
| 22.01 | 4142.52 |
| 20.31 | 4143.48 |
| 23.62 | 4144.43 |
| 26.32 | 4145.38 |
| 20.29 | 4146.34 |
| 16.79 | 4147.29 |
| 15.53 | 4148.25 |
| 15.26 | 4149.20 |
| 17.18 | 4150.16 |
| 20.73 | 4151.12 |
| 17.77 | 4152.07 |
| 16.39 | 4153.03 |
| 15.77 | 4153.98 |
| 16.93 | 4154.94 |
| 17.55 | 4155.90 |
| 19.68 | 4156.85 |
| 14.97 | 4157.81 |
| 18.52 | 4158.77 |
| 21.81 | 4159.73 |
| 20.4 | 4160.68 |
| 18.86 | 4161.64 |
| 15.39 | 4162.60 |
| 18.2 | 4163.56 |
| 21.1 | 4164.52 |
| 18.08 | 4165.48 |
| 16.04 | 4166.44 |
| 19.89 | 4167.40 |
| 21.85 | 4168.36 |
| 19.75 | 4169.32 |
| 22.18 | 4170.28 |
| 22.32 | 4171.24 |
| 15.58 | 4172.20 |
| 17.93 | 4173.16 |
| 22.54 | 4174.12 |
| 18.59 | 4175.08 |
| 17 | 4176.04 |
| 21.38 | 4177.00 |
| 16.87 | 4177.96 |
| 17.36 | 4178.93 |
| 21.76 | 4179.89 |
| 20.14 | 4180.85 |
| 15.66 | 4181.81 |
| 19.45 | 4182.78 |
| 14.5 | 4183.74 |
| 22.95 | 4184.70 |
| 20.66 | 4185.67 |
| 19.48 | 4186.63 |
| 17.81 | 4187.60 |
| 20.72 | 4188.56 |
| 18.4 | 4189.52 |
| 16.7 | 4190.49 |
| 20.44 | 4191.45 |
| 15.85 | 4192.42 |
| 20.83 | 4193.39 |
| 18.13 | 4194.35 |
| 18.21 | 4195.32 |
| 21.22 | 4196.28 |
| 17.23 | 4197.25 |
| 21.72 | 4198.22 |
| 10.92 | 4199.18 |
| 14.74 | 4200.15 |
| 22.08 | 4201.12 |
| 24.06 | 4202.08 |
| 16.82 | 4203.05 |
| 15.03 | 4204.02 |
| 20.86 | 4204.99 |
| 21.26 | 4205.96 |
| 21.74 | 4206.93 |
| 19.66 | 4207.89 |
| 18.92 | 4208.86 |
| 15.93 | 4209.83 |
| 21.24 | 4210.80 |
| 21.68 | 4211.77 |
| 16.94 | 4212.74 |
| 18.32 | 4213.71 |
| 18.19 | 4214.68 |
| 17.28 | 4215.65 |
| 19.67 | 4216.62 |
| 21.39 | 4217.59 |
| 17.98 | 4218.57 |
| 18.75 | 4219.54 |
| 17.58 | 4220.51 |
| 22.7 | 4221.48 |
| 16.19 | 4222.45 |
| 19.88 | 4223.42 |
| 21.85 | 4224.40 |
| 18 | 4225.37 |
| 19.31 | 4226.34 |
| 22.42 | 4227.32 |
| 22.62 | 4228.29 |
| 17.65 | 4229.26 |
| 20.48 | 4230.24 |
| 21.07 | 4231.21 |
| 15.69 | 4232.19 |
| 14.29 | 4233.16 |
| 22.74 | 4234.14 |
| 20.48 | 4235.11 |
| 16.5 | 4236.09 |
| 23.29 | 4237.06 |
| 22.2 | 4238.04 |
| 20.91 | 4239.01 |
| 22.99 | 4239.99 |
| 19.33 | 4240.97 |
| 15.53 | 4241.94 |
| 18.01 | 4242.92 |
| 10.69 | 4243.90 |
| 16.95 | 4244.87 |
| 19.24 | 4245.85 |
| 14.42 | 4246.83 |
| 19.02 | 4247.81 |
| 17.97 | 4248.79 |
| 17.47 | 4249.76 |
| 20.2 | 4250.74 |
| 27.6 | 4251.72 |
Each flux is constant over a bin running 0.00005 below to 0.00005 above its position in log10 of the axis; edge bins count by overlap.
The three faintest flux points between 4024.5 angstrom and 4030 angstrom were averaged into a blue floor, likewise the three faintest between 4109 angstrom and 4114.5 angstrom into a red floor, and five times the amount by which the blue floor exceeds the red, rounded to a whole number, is 18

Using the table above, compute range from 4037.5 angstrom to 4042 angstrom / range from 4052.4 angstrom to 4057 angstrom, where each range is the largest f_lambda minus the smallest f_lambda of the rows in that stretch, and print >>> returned 1.1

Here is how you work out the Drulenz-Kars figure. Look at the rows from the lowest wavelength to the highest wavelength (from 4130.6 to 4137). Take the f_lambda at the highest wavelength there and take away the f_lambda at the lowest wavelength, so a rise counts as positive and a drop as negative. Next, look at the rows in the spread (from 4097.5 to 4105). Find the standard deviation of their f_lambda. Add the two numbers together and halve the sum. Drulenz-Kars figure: 7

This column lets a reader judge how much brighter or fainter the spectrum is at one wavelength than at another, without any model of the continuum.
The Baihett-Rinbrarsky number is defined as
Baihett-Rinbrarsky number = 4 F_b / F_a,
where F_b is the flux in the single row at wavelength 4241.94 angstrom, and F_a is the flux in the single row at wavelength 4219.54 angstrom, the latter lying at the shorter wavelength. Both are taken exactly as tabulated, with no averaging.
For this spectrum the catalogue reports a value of 3.3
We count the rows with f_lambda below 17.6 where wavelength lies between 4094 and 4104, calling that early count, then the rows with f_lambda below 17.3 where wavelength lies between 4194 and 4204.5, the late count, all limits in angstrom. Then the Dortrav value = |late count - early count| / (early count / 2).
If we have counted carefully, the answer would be 0.75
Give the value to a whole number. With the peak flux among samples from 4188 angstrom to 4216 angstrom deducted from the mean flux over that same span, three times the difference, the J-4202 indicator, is -16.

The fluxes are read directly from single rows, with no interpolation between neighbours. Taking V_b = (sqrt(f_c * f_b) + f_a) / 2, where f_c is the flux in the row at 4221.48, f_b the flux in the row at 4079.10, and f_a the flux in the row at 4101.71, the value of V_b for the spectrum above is 13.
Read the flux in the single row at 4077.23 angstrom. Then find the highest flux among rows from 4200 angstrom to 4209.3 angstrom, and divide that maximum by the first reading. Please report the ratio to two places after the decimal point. 1.71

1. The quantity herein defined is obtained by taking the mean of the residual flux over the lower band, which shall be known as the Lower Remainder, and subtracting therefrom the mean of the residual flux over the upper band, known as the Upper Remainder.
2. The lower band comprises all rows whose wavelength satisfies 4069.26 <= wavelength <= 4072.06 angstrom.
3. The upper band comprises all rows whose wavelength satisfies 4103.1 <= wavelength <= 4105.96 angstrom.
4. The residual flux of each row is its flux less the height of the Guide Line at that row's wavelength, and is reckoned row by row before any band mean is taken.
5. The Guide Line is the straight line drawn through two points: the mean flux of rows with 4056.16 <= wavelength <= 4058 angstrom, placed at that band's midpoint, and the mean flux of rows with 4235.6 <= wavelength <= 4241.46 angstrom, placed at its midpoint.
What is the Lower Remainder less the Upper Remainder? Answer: 4.0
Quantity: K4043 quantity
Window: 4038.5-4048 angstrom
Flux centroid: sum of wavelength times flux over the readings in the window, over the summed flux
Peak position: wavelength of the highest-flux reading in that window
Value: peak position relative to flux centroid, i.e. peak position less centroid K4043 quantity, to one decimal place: 4.0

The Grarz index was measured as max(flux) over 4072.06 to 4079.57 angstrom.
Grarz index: 23.82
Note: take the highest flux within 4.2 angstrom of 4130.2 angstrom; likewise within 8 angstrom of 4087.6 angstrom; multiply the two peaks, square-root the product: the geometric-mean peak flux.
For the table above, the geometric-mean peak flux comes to 24.6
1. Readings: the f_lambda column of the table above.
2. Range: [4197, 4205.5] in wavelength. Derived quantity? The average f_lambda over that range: 18.2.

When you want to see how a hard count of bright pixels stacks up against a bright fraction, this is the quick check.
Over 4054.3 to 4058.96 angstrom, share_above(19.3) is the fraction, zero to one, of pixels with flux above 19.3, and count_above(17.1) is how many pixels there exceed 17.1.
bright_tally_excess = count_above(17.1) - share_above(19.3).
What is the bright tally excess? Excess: 3.40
